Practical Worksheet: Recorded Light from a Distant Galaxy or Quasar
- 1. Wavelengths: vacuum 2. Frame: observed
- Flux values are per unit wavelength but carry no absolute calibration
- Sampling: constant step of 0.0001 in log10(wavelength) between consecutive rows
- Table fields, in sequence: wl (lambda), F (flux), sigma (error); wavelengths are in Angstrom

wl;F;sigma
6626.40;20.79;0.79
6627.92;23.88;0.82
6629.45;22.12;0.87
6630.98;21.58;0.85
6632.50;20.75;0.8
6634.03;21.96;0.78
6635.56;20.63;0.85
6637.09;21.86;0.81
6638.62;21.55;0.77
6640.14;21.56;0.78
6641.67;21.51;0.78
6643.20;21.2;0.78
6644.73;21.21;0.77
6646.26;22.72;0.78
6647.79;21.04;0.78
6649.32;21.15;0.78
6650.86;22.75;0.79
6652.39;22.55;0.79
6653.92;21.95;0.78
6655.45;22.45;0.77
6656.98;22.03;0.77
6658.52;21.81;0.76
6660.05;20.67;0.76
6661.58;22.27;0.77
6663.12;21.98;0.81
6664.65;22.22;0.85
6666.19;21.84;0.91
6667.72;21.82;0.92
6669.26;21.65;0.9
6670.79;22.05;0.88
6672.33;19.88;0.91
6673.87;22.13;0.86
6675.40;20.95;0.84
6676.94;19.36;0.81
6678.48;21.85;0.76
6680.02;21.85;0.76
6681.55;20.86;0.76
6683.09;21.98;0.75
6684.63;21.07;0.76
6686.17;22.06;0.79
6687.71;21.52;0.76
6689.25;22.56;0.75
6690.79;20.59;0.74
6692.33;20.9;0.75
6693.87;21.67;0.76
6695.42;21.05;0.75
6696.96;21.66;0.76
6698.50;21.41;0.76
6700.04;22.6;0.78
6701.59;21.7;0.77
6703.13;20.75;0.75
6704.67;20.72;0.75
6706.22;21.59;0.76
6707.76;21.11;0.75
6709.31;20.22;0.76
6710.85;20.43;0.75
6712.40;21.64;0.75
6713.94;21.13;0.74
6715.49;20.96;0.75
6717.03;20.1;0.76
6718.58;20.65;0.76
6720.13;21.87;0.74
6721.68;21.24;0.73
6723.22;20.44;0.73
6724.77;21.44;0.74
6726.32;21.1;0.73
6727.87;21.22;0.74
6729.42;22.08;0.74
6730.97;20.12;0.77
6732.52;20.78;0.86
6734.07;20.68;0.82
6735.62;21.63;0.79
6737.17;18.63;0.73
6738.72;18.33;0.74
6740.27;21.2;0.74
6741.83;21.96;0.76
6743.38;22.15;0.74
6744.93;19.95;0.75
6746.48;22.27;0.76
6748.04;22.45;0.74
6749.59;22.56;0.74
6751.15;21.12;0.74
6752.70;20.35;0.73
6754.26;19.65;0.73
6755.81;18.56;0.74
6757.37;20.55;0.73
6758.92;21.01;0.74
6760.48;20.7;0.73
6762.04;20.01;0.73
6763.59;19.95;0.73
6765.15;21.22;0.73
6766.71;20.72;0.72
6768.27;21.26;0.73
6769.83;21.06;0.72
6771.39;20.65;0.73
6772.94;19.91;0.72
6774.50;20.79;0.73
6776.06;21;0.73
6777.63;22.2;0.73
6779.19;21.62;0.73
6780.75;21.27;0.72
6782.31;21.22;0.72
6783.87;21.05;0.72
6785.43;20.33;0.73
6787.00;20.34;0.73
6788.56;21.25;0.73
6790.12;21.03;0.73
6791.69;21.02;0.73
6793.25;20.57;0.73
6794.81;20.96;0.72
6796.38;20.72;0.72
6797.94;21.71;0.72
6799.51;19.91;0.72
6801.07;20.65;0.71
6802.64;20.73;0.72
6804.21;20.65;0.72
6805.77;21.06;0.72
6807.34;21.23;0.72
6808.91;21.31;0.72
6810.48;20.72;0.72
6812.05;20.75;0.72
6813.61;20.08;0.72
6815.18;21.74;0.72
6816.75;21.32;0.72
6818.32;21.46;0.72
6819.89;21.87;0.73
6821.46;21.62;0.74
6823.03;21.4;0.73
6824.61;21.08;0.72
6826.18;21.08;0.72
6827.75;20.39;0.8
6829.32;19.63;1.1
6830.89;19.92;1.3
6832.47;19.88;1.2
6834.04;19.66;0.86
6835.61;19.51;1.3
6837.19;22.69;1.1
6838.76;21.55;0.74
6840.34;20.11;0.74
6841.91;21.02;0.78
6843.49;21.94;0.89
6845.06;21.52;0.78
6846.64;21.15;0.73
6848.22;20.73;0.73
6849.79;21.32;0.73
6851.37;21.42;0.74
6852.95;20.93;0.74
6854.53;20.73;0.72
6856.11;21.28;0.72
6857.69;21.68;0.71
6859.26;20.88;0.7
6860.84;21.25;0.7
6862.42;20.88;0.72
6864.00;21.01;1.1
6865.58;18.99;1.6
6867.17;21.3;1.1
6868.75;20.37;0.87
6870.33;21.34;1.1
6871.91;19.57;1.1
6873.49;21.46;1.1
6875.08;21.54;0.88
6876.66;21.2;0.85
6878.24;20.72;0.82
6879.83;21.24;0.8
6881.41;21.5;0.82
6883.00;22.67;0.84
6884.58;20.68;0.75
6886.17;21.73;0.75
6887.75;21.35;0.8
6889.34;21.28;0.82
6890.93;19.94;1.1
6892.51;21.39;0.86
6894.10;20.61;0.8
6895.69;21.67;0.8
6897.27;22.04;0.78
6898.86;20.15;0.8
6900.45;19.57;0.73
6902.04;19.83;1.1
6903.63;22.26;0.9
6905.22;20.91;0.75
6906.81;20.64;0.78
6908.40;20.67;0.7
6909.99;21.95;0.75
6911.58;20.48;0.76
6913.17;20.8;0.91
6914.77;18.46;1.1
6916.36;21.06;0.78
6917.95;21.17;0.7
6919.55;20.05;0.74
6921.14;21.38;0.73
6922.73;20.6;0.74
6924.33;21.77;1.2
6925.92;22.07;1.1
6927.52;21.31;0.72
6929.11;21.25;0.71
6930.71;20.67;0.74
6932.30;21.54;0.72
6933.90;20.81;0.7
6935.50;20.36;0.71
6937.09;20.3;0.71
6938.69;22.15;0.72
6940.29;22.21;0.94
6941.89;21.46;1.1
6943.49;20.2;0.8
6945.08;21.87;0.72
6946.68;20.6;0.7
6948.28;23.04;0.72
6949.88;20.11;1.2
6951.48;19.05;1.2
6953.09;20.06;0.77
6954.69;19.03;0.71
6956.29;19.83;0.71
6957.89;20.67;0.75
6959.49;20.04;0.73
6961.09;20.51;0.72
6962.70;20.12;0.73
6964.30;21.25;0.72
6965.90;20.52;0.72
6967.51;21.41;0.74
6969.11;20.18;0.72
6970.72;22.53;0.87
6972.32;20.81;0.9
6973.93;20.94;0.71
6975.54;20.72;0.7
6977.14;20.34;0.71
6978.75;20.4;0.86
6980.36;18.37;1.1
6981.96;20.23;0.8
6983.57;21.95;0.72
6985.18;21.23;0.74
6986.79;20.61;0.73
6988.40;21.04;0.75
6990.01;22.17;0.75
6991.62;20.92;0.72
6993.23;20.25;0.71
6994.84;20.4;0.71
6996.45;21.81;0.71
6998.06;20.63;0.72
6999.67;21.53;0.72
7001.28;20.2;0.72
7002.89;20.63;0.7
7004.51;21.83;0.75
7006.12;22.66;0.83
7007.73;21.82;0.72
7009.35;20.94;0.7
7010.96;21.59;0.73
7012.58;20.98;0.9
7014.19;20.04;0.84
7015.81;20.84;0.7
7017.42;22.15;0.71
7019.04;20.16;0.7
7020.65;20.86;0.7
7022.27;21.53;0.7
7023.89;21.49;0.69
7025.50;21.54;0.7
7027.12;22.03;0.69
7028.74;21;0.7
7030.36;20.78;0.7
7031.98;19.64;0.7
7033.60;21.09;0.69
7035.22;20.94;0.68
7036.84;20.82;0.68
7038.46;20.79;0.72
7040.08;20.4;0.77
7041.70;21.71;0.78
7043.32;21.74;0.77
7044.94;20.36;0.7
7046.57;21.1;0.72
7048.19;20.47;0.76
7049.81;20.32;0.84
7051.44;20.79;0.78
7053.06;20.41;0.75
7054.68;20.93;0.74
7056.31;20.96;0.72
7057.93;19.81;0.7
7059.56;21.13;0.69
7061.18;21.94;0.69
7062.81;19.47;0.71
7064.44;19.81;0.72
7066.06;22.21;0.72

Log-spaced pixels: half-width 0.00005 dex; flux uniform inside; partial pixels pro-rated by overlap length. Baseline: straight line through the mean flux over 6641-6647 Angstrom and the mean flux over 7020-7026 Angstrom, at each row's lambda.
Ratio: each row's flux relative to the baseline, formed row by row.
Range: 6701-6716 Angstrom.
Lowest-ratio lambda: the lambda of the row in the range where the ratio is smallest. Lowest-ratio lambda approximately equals 6709.31 Angstrom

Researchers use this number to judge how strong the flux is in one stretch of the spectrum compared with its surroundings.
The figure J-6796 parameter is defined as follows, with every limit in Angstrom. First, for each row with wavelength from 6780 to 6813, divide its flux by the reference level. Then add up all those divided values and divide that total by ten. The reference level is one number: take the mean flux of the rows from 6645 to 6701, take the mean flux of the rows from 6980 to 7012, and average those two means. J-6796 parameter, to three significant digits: 2.05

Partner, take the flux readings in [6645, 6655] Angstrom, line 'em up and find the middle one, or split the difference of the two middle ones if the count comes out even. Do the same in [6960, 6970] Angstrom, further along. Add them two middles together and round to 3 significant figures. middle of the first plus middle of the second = 42.8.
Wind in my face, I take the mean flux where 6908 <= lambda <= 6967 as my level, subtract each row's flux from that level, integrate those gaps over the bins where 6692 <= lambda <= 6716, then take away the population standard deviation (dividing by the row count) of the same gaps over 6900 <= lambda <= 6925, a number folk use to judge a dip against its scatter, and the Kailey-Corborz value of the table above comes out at -11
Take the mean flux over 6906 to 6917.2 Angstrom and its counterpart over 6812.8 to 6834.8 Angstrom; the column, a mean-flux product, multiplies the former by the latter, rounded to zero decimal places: 428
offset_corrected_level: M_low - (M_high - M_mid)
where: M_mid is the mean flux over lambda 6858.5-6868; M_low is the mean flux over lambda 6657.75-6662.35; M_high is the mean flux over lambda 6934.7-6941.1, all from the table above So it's 21.0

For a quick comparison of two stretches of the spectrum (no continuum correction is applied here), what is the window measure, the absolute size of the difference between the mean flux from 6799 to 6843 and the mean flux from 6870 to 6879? 0.1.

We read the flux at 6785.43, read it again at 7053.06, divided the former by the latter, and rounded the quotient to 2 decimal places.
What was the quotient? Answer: 1.00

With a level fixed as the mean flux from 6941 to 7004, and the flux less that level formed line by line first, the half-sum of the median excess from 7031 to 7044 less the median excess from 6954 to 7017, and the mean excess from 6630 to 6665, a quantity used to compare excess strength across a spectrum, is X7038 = 0.58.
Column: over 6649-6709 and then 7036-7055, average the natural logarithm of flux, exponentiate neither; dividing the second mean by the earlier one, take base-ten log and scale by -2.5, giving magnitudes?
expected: 0.012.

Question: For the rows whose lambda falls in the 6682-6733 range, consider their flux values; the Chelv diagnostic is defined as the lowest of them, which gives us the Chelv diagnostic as 20.1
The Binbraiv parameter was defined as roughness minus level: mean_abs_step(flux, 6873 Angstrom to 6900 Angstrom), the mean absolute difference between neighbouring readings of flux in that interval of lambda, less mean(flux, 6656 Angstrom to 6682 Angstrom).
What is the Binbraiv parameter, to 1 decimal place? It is -20.7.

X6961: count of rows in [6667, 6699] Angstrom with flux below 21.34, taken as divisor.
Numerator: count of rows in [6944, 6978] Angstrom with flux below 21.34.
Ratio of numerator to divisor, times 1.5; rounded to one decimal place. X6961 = 3.2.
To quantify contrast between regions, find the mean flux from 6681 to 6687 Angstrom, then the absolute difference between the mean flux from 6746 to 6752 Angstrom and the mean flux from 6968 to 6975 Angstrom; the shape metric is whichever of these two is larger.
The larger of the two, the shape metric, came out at 21.5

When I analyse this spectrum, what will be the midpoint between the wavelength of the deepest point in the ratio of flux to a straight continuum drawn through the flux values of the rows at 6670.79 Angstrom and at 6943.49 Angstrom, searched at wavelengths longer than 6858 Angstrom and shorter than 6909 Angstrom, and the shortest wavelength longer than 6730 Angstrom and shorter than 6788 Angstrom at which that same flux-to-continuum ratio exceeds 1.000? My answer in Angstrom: 6800.6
